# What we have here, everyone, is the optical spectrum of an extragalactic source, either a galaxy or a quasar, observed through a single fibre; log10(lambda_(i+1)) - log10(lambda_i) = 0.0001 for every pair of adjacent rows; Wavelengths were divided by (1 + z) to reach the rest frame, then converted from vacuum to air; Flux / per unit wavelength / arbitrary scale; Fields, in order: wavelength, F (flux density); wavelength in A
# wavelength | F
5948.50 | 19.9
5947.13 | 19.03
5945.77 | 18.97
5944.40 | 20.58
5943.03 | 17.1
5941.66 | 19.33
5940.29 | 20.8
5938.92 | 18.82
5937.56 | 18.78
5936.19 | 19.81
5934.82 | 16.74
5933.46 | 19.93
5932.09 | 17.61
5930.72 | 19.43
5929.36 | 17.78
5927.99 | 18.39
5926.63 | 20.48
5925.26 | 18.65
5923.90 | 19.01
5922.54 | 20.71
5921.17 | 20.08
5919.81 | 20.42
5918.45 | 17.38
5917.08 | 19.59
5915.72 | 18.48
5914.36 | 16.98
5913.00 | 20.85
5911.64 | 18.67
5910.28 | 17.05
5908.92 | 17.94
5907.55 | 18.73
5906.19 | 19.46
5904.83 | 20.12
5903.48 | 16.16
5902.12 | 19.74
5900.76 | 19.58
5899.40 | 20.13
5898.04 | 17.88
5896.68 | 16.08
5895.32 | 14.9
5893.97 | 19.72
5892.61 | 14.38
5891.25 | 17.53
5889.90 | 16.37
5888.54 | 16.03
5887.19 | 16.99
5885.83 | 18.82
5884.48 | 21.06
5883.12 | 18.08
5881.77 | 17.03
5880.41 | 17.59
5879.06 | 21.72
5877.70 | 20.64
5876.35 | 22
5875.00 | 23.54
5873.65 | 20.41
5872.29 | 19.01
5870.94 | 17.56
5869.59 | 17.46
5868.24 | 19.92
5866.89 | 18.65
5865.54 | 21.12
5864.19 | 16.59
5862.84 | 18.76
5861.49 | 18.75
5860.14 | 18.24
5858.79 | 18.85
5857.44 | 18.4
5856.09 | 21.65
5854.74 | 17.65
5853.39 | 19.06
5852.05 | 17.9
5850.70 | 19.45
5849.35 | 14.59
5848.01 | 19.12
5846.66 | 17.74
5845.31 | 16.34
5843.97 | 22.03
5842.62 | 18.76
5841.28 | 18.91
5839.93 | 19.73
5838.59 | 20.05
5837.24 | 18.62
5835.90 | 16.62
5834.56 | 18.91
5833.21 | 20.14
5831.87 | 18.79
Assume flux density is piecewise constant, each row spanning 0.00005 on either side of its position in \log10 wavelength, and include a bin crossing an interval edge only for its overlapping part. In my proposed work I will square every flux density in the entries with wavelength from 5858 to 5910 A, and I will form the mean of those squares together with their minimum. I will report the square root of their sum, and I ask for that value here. 23.6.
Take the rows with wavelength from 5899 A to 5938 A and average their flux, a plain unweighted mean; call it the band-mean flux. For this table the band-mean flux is 18.9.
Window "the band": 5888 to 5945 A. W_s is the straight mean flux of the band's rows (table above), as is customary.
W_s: 18.5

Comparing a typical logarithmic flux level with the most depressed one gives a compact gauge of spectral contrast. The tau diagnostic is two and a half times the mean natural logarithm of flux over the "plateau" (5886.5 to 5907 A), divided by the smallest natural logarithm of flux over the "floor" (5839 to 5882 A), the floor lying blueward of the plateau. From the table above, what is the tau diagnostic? 2.67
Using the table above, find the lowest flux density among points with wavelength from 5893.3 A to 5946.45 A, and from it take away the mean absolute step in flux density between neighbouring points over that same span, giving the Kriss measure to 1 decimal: 13.1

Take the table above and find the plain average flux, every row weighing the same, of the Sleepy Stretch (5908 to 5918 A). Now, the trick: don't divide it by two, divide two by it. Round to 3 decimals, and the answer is 0.108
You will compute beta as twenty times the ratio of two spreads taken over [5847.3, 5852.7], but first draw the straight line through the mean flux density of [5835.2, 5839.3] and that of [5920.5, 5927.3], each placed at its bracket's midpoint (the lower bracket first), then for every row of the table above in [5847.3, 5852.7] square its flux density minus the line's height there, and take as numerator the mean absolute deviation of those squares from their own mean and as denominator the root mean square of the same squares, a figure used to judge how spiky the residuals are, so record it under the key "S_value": 14.5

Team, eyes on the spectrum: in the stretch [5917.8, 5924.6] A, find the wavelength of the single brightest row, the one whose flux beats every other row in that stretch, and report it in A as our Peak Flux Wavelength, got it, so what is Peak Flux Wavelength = 5922.54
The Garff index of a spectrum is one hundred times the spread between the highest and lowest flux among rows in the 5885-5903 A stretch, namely 575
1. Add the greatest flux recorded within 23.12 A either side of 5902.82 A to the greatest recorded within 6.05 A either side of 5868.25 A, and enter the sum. 42.2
